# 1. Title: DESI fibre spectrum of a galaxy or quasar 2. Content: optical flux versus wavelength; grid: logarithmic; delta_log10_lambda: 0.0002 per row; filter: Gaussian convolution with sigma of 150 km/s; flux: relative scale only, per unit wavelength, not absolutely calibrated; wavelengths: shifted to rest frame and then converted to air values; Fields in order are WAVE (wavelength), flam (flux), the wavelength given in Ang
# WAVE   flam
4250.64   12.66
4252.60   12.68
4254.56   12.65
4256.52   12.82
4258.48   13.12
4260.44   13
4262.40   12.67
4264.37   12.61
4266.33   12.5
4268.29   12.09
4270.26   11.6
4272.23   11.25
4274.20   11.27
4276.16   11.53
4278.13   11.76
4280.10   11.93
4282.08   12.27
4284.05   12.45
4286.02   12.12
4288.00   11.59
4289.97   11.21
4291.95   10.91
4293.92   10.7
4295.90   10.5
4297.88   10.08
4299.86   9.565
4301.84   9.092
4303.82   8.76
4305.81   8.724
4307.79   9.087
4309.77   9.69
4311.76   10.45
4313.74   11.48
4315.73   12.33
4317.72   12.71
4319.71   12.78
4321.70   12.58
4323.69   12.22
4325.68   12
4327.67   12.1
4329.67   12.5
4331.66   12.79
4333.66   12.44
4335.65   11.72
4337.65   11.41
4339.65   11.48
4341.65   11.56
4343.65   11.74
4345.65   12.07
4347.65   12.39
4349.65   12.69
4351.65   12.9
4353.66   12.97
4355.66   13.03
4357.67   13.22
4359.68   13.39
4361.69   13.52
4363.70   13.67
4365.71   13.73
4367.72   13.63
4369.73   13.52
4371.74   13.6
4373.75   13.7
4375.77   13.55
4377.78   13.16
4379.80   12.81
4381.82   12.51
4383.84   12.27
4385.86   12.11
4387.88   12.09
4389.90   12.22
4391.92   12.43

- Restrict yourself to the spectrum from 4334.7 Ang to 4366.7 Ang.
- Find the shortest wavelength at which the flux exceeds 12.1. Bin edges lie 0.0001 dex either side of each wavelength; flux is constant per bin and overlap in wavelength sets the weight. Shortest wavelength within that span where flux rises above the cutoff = 4347.65 Ang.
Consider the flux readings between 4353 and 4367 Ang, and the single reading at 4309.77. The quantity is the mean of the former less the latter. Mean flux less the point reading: 3.7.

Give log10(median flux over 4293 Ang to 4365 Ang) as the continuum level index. 1.08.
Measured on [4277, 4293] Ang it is 1.07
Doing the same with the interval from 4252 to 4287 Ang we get 1.09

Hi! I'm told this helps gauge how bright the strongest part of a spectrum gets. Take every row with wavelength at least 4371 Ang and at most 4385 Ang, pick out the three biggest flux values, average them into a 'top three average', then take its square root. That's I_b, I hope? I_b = 3.69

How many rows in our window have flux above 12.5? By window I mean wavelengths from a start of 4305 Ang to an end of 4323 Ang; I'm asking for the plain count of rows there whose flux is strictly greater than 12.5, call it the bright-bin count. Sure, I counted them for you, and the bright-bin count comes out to 3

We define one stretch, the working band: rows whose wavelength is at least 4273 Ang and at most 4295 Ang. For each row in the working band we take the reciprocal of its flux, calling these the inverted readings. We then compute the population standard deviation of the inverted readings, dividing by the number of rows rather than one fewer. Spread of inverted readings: 0.0040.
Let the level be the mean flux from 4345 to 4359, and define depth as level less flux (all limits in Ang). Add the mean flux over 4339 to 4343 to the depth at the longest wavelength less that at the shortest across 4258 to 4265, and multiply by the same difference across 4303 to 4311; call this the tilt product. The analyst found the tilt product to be -11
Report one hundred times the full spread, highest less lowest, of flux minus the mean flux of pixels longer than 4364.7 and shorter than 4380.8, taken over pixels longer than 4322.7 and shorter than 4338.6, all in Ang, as 138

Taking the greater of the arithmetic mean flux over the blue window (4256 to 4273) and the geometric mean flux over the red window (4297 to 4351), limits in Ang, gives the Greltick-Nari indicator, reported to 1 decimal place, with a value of 12.4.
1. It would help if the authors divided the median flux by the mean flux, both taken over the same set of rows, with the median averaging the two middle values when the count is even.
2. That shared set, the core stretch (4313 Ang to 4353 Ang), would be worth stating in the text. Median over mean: 1.01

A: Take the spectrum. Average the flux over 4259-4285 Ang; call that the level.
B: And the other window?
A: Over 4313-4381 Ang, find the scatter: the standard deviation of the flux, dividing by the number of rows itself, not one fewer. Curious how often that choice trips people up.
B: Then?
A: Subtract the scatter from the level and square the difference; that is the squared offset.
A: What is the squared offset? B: 129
